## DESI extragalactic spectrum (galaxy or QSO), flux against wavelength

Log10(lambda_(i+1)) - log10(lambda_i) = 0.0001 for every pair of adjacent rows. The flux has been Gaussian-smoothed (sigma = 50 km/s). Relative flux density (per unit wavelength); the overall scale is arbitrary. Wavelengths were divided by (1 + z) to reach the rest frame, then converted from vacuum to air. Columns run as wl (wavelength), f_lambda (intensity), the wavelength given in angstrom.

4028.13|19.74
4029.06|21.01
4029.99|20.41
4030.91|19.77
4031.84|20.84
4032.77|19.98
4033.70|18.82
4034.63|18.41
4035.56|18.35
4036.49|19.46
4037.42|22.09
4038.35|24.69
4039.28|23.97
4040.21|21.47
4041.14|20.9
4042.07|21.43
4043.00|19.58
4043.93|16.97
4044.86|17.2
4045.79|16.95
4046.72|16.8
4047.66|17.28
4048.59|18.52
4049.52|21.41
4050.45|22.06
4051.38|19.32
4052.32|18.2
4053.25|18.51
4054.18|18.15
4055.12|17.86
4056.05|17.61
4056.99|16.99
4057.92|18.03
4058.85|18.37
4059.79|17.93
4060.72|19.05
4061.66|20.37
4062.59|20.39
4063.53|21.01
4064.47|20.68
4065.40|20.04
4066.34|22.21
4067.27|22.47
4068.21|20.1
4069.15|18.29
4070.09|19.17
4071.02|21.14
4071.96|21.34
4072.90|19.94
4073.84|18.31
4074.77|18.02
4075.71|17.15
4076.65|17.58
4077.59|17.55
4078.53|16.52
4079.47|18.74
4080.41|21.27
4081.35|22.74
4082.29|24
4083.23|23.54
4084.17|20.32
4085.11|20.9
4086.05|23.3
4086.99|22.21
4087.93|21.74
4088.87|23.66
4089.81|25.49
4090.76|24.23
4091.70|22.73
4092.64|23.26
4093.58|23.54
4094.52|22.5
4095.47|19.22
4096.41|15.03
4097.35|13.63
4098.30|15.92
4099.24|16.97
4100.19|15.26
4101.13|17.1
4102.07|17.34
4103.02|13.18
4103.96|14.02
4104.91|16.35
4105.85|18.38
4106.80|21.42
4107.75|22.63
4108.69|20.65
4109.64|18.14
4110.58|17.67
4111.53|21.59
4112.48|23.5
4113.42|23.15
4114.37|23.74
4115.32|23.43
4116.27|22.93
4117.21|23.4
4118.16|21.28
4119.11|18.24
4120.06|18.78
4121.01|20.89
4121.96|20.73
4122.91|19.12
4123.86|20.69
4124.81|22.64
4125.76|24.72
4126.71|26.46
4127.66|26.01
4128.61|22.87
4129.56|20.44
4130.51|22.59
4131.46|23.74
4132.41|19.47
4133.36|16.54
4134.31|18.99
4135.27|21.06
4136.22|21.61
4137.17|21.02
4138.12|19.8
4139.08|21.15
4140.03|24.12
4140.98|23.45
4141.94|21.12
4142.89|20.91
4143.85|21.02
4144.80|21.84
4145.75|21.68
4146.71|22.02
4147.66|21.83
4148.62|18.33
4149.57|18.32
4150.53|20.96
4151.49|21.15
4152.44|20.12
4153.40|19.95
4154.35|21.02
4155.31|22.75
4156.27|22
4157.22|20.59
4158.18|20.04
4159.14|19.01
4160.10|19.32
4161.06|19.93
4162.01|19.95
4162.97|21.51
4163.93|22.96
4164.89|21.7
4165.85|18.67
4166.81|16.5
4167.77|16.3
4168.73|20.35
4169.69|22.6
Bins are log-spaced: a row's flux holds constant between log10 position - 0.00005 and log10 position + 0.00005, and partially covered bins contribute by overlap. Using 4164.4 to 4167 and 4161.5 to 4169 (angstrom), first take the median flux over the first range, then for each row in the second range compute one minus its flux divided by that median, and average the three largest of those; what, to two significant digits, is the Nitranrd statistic 0.081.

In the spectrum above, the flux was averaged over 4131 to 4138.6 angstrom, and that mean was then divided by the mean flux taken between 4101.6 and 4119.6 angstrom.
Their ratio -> 1.011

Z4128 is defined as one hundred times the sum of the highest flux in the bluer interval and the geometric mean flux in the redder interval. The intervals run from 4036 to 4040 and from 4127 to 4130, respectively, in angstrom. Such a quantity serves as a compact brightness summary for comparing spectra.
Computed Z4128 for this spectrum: 4768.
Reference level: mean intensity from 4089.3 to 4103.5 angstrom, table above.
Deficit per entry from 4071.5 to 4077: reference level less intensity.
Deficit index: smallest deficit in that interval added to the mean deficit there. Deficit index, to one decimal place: -2.0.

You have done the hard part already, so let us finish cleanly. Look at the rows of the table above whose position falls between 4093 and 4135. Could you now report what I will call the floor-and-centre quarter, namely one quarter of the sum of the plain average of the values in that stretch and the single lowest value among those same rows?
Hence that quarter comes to 8.3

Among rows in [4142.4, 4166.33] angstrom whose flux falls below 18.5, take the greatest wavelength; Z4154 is 4149.57 angstrom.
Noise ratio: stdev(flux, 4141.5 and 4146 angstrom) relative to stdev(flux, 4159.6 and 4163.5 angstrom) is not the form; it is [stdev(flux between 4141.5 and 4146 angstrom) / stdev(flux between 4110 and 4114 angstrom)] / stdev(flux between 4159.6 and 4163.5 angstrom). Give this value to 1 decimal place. 0.2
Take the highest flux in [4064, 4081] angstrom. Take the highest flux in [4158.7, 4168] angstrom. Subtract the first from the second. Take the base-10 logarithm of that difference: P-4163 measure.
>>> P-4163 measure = -0.3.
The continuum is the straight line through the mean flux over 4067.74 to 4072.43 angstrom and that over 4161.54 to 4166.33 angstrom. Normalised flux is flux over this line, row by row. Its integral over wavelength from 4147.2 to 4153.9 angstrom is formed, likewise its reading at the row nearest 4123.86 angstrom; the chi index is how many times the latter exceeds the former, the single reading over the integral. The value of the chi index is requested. 0.156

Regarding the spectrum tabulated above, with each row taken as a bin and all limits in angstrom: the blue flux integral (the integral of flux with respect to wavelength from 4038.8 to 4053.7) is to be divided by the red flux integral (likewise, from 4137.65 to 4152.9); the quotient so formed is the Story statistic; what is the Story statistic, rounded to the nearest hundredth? 0.90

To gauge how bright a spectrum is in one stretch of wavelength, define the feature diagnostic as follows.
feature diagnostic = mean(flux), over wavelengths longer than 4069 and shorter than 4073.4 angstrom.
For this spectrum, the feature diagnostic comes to 20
